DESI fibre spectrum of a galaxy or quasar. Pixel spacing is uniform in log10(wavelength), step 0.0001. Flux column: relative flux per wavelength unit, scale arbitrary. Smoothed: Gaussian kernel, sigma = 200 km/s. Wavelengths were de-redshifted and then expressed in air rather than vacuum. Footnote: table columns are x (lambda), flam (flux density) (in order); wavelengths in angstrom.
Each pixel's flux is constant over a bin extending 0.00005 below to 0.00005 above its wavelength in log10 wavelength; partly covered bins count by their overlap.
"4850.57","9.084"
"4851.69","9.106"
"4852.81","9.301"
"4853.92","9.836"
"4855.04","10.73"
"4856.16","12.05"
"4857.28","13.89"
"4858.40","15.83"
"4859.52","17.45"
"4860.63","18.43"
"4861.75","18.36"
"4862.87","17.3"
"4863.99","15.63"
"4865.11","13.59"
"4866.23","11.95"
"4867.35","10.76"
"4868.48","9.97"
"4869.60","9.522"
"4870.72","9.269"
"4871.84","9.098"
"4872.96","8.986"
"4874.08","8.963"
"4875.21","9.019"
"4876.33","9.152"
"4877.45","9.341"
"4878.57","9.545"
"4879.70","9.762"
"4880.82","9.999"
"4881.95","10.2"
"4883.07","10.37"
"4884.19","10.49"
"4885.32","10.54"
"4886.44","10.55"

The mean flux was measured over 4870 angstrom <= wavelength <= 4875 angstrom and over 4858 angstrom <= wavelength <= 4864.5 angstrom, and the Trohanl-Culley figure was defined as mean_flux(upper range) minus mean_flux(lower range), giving -8.1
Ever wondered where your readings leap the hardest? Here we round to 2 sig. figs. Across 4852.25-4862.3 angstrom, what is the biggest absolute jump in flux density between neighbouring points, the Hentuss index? 1.9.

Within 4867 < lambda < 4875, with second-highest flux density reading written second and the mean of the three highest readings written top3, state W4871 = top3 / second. 1.01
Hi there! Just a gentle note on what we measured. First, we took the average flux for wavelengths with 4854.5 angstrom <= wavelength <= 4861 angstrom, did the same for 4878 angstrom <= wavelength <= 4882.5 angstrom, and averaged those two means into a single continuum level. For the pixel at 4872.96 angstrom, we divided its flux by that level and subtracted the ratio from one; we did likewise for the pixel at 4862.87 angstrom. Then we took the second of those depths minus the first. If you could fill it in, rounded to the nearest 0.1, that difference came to -0.7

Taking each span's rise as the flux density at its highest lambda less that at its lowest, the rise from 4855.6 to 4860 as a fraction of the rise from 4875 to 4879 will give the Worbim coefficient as 10.3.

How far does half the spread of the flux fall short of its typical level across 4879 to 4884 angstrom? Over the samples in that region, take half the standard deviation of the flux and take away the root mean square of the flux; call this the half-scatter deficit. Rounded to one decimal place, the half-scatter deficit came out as -10.0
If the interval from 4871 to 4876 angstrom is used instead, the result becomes -9.0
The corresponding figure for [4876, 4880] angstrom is -9.3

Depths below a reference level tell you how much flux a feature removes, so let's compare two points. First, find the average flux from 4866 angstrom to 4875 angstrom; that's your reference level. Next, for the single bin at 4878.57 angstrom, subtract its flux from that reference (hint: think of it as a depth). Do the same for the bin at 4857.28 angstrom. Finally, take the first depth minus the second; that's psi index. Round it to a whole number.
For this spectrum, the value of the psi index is 4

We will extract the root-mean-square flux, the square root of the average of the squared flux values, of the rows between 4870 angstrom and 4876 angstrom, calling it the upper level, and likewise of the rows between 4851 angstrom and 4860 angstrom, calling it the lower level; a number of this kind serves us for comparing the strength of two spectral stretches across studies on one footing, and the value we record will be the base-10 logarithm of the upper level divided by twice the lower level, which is -0.44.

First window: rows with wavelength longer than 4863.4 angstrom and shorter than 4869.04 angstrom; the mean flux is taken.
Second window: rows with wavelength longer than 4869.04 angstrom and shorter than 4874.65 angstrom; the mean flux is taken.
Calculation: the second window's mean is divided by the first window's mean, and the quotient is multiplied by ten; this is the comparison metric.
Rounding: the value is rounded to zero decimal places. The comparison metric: 7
